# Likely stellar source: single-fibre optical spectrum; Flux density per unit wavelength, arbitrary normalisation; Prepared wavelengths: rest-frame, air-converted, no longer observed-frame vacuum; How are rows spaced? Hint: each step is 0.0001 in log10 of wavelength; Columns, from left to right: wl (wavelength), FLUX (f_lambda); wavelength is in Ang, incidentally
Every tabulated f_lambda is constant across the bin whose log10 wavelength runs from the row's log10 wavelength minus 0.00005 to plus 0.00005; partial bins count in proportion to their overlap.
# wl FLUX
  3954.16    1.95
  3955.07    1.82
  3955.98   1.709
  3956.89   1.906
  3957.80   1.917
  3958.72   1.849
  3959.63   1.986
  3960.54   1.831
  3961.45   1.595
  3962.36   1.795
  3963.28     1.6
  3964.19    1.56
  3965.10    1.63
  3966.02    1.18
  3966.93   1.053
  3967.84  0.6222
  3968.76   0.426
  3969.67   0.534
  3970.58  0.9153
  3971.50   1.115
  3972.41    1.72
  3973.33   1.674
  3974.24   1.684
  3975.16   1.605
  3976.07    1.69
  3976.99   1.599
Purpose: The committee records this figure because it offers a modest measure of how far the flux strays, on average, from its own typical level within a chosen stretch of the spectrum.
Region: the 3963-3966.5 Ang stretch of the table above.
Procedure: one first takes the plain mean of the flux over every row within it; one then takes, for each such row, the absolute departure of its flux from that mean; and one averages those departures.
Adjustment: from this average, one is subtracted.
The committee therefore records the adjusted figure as -0.844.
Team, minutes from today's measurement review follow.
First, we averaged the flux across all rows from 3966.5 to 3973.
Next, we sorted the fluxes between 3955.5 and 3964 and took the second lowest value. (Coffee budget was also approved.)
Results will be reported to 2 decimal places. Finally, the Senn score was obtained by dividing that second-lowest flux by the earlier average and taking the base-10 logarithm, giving 0.24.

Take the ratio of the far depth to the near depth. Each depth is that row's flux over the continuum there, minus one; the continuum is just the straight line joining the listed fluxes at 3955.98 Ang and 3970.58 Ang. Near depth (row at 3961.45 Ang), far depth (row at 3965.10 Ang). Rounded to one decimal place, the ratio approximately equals 2.6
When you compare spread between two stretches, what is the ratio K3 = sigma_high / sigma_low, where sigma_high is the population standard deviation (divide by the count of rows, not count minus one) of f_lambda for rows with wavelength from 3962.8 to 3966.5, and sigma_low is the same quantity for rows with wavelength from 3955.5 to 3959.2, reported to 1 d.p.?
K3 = 2.2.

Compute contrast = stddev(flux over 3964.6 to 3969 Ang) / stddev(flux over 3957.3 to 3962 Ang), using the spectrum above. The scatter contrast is 3.2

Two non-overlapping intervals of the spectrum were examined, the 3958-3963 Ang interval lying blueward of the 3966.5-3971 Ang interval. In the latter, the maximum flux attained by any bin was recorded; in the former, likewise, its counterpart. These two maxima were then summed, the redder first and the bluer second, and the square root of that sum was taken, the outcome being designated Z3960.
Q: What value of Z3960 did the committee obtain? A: 1.74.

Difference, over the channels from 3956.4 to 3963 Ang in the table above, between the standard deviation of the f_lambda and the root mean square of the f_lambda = -1.7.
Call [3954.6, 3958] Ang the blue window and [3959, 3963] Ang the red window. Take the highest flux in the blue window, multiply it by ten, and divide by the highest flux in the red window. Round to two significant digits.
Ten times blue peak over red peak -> 9.7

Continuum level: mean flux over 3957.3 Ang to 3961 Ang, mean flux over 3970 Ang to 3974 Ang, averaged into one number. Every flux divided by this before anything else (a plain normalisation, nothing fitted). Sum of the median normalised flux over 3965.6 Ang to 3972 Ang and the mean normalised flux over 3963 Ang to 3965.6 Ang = 1.54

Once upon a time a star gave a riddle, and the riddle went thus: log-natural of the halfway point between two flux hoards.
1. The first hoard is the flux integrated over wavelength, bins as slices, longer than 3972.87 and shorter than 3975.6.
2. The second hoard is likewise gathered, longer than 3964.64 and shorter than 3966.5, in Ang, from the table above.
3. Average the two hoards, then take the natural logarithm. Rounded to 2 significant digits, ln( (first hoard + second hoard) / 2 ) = 1.3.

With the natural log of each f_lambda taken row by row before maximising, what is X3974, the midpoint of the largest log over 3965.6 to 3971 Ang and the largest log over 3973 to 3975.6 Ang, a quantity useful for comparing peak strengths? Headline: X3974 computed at 0.34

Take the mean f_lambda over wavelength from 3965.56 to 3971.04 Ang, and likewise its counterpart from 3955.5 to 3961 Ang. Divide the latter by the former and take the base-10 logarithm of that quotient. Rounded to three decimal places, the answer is 0.374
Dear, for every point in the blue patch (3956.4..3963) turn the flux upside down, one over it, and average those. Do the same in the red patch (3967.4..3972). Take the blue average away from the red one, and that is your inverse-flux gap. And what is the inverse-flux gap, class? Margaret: 1.0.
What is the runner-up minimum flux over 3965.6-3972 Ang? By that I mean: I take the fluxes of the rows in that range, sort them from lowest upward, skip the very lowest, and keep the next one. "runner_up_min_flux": 0.534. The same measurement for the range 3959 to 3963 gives 1.795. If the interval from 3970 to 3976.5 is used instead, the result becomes 1.115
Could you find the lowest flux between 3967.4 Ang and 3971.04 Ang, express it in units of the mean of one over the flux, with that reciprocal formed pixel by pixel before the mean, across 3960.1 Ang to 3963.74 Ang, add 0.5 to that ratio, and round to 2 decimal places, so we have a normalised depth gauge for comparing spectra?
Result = 1.22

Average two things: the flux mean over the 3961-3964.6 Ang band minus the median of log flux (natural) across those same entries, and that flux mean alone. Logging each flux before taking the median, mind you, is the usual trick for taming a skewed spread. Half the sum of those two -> 1.40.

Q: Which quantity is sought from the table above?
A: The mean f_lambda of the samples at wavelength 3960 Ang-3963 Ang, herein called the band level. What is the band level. 1.74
